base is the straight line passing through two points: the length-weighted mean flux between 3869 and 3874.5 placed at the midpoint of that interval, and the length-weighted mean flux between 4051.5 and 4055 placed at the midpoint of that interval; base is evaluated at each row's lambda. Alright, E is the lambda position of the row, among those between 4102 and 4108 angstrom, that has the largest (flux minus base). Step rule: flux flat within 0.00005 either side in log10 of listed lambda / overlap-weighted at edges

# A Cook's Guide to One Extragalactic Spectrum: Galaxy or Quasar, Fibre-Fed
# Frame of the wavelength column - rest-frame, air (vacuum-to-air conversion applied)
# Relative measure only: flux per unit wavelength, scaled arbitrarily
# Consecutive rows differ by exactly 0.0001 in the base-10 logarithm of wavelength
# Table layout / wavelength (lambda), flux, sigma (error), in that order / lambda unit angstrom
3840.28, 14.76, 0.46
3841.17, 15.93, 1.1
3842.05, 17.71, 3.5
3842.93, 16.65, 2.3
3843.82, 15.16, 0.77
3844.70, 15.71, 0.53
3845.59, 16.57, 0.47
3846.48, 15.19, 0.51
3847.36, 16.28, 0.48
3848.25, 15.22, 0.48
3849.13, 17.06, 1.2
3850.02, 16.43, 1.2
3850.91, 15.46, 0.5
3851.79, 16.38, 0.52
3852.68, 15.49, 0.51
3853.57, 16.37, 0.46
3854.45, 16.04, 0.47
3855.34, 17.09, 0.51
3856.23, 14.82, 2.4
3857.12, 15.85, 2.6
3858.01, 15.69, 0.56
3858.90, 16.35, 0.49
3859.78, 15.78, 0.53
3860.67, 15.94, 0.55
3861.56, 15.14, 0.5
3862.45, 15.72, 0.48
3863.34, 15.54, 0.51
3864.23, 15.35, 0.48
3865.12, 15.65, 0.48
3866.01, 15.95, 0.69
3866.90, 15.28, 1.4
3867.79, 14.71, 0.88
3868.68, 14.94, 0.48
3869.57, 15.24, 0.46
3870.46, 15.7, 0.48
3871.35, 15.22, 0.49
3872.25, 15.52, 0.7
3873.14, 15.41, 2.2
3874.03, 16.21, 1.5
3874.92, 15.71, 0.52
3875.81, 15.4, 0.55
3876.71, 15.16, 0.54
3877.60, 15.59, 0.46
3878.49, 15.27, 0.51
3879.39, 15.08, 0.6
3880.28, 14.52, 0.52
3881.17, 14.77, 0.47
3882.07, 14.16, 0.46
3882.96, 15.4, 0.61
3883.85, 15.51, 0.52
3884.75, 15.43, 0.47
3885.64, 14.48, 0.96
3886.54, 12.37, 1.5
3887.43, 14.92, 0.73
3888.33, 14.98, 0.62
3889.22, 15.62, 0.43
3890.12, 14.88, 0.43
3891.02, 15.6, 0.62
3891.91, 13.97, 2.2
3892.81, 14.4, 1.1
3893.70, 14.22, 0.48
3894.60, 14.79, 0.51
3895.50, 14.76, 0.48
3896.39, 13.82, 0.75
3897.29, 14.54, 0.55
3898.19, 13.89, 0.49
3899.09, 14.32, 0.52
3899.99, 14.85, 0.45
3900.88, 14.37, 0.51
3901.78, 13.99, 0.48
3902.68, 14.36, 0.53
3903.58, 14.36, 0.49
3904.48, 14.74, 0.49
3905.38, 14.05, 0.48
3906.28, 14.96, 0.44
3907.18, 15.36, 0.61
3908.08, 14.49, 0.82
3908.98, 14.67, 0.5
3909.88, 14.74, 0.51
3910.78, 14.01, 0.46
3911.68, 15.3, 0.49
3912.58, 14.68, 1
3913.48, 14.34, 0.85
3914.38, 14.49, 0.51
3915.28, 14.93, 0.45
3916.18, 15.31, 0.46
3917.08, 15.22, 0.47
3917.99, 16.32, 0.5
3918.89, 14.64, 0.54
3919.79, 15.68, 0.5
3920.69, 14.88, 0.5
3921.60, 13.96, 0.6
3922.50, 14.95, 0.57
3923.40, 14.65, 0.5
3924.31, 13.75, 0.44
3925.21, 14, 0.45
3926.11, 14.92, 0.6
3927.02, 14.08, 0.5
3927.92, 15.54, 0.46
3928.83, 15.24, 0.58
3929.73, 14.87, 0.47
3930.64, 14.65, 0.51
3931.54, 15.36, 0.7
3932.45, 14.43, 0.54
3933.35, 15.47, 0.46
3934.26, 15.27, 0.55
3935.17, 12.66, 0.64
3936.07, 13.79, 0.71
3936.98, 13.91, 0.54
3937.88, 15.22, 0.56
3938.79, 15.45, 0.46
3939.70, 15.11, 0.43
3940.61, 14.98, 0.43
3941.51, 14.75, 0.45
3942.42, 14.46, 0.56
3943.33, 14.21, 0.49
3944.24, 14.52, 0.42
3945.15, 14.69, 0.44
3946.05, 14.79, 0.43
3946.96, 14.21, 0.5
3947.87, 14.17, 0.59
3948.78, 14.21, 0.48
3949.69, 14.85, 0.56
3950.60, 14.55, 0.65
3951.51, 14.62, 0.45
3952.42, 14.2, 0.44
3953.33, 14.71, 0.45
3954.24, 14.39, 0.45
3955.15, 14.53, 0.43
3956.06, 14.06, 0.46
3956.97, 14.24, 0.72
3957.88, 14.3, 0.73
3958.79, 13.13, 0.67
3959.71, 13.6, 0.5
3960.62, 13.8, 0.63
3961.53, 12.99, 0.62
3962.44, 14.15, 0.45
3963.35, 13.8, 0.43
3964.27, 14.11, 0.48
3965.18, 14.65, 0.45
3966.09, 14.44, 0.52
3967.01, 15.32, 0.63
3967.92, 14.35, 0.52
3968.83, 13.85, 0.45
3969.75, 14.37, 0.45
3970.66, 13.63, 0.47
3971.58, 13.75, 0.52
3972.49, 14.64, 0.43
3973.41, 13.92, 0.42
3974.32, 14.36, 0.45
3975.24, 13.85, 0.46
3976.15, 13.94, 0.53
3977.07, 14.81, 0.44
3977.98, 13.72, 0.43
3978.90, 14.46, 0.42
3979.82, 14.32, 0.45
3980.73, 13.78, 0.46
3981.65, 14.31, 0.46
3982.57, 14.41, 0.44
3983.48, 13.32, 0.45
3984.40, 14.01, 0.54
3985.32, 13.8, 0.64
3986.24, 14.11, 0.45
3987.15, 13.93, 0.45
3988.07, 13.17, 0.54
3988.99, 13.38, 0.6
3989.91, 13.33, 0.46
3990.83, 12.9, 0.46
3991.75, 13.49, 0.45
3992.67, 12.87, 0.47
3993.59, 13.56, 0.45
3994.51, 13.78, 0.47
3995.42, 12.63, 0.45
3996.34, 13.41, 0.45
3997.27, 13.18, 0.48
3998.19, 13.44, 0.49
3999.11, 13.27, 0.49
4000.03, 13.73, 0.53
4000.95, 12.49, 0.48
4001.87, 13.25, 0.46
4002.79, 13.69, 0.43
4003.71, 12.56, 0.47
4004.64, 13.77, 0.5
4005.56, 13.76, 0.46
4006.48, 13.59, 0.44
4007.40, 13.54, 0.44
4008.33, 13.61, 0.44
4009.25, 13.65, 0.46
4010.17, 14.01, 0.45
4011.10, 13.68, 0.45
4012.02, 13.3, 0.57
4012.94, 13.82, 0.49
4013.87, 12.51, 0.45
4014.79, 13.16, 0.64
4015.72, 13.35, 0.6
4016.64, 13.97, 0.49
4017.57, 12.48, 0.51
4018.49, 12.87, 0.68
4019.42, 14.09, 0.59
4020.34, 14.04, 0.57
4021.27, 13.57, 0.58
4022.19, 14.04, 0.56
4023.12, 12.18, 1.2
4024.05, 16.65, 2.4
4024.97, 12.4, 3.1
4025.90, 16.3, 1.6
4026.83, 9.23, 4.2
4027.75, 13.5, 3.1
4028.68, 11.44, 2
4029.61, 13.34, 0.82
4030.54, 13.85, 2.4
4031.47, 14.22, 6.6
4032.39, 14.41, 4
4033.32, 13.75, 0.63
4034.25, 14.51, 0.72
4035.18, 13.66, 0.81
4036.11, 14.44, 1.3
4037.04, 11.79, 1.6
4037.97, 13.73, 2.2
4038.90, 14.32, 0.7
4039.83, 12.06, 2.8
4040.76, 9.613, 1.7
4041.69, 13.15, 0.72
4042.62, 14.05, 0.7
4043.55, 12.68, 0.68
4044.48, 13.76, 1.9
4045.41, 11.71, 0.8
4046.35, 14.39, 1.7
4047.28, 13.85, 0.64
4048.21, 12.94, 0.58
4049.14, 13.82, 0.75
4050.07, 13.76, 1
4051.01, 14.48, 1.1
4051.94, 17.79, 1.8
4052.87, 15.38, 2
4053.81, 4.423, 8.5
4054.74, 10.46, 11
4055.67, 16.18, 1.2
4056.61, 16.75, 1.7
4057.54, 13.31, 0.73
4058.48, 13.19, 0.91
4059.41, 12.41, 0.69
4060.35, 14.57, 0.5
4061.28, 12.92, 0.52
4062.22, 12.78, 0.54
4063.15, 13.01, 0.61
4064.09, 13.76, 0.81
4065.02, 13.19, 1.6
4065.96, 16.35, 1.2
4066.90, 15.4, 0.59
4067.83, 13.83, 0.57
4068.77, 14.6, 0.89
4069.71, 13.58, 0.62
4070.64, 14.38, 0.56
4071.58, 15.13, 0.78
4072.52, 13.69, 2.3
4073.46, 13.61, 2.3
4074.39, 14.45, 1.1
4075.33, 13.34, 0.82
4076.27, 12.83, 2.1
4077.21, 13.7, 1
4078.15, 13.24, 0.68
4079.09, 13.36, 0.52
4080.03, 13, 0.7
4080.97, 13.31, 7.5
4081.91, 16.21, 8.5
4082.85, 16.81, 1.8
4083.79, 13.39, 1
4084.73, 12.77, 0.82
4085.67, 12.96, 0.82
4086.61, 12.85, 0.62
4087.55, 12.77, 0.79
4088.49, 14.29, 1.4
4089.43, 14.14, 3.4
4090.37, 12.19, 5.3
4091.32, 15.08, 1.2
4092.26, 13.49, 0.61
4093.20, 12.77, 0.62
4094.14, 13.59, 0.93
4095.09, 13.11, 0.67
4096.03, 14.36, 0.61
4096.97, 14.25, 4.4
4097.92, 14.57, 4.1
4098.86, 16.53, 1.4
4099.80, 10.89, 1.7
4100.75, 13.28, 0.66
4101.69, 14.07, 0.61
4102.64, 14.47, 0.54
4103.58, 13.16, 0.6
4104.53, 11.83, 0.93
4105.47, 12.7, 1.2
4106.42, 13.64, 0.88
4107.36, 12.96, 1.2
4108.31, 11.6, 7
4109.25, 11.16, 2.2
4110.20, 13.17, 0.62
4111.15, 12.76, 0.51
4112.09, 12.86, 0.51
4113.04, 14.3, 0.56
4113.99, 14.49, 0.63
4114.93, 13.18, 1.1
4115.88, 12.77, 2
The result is 4102.64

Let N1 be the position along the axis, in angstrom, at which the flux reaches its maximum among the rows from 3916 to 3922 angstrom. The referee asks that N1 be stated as 3917.99 angstrom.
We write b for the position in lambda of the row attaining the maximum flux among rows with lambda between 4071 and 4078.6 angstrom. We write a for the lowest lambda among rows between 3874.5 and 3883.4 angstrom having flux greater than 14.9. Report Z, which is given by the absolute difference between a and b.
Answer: 196.7 angstrom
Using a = 3874.92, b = 4071.58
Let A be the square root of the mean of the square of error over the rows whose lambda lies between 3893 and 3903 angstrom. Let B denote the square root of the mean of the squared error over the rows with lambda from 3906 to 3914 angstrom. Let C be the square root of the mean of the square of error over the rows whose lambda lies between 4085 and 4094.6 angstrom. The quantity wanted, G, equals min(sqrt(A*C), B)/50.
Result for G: 0.0132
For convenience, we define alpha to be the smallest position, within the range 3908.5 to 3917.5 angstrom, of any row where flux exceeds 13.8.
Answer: 3908.98 angstrom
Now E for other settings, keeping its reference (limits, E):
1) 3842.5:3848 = 3842.93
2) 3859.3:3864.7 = 3860.67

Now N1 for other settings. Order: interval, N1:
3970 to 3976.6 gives 3972.49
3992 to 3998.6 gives 3994.51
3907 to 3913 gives 3907.18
